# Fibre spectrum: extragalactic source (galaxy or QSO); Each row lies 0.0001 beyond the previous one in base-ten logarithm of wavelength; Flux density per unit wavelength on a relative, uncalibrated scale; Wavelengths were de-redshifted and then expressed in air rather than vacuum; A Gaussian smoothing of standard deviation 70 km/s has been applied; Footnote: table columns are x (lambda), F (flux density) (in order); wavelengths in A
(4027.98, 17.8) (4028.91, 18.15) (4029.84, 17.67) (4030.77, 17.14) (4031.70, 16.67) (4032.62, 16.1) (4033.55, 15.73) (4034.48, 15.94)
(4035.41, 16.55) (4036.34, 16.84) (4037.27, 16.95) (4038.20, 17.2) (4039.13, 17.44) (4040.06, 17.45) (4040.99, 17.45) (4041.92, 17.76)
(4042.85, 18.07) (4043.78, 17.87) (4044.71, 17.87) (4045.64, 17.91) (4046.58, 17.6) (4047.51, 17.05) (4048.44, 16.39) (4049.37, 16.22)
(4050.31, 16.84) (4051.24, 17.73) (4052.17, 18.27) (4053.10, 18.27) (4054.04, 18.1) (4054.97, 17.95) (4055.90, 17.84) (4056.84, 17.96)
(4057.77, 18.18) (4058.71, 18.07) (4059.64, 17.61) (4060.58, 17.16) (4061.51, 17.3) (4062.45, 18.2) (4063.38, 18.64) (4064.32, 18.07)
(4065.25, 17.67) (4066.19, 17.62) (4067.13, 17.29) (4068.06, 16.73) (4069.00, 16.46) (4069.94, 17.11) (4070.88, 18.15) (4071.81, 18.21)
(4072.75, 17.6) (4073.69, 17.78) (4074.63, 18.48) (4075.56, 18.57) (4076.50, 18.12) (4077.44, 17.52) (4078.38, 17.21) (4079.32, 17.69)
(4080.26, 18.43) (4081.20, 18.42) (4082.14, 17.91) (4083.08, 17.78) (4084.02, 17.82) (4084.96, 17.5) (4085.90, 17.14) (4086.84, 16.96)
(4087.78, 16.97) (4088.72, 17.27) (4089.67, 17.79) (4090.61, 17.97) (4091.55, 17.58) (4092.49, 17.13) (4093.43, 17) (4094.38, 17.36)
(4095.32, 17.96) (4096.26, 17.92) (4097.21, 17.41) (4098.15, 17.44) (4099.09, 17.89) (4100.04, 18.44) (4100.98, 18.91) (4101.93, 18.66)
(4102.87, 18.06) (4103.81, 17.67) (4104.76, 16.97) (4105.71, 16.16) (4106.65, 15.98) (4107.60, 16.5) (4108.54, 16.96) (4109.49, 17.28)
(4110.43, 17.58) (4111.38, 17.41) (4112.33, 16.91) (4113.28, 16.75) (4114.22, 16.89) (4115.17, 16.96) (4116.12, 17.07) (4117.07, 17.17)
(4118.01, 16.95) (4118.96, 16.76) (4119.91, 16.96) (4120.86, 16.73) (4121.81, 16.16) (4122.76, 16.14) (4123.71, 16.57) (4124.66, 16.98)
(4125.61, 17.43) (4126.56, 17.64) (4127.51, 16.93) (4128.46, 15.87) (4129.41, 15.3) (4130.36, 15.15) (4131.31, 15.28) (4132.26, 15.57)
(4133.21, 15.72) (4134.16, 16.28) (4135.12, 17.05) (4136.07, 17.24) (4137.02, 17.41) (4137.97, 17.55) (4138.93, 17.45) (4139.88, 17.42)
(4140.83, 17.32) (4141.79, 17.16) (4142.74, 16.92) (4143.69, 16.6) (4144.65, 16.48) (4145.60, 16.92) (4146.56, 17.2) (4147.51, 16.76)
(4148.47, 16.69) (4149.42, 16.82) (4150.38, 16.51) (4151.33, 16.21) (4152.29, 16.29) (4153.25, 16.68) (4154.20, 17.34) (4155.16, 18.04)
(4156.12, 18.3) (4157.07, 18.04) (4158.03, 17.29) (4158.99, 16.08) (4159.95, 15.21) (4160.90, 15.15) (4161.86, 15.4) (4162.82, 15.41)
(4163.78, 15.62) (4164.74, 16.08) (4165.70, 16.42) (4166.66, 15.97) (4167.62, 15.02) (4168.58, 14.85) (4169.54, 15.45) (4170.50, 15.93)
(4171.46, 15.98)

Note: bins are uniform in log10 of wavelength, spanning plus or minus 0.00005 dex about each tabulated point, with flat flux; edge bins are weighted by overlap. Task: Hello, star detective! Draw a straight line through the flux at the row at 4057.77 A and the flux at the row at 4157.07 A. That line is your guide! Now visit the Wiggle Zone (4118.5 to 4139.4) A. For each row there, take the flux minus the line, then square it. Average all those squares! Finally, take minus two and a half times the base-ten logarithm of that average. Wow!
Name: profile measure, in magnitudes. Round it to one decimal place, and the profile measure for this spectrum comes -1.2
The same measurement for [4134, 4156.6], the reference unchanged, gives -0.3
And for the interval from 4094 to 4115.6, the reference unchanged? 0.0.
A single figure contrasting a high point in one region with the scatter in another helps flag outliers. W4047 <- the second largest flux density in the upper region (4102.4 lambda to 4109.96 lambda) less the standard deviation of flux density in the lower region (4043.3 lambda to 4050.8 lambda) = 17.0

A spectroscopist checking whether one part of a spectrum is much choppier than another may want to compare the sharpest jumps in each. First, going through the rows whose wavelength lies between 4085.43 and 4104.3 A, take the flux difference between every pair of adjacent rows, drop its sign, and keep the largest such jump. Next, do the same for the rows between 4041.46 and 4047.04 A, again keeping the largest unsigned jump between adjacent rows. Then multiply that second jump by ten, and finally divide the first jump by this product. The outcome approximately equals 0.19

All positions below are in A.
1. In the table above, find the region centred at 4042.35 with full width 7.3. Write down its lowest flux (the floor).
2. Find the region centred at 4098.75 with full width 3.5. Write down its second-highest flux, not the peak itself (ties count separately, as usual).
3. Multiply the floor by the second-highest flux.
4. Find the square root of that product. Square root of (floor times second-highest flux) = 17.7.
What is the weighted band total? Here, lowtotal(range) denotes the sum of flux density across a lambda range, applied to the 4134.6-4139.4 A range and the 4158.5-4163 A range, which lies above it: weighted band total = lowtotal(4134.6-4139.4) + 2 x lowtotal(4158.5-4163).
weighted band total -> 241.2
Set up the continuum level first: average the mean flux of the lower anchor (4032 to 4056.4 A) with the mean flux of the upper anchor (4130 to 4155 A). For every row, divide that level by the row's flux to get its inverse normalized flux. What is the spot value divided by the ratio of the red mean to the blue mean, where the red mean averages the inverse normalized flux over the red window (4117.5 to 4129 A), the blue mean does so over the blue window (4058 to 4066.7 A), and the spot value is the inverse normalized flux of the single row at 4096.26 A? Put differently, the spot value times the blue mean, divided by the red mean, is 0.89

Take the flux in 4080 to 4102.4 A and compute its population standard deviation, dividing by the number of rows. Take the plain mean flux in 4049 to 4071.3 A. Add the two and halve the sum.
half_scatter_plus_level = 9.09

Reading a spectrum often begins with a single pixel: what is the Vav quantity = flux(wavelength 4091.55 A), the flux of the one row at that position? 17.58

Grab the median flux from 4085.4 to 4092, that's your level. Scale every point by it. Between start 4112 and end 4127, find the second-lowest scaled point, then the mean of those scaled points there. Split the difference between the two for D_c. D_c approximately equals 0.96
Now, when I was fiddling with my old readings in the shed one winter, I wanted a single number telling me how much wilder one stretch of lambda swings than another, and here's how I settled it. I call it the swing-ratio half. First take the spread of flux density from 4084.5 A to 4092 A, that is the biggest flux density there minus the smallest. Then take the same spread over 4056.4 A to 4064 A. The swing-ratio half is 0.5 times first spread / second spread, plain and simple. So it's 0.34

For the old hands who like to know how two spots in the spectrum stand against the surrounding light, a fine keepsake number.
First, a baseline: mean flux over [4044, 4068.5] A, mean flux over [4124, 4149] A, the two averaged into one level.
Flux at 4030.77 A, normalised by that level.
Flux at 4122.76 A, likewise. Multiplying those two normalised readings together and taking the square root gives 0.97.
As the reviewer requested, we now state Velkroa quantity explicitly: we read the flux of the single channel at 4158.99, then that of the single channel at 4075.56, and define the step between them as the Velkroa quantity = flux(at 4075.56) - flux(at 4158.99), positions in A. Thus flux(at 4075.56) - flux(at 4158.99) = 2.5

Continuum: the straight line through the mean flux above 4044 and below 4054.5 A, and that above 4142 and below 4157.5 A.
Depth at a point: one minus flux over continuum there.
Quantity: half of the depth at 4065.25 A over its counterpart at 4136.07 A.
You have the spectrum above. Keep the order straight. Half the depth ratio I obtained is 0.7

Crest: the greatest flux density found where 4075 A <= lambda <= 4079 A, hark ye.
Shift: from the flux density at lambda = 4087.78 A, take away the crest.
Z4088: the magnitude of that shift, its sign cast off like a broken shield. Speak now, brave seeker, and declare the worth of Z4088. 1.60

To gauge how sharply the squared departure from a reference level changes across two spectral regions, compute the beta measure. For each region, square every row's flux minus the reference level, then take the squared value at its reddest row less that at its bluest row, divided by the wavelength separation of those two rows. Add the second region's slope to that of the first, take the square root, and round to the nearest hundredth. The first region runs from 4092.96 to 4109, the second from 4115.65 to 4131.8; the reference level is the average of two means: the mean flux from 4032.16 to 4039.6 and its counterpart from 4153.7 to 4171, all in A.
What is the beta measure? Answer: 0.22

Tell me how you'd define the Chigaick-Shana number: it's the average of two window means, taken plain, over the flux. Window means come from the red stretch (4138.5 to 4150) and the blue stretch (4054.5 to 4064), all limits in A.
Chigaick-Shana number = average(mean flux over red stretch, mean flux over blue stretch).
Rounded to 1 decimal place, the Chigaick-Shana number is 17.4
